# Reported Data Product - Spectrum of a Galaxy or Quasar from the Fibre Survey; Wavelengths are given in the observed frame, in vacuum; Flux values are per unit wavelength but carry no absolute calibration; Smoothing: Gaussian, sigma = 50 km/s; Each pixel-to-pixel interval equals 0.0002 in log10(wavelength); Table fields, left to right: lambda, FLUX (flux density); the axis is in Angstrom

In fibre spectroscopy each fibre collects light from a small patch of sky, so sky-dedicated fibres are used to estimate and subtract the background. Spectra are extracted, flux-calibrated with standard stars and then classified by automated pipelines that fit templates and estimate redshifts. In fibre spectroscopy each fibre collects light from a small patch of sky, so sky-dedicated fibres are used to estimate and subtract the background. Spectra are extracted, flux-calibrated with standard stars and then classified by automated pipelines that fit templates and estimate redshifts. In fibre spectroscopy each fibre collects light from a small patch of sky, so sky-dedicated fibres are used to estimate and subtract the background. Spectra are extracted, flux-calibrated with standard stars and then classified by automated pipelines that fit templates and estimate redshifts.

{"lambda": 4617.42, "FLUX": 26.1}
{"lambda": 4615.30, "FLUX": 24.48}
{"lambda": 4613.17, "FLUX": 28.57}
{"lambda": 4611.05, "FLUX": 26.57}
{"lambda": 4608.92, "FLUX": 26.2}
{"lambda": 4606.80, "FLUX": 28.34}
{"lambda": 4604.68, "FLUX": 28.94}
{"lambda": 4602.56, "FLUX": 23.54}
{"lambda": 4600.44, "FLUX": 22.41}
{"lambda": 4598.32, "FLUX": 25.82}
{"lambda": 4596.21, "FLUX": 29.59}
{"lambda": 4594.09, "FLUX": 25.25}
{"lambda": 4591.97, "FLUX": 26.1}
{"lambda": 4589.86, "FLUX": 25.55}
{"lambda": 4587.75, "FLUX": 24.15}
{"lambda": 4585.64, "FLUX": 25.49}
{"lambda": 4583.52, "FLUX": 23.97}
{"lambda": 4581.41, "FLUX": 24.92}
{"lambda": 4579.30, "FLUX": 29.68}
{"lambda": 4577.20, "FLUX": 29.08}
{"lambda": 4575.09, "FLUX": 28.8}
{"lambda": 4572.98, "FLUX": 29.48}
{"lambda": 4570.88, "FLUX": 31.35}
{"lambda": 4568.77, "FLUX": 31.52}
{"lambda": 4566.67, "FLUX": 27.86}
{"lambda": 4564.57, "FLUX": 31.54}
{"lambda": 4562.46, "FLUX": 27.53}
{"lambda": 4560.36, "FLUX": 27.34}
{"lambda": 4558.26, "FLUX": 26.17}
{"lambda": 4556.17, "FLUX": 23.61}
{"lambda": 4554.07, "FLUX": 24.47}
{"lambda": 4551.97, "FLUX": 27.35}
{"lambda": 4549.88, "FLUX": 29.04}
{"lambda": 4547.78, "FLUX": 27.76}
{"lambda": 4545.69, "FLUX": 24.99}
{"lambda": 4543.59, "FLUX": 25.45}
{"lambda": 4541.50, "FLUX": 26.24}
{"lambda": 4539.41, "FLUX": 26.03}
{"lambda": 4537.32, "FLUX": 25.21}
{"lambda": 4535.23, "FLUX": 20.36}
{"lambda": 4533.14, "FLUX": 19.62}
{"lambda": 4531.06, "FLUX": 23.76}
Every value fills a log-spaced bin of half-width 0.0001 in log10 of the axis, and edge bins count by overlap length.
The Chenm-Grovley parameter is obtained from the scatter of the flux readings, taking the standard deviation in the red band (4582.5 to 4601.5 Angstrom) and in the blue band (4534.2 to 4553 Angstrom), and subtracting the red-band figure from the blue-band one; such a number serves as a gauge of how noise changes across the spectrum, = 0.5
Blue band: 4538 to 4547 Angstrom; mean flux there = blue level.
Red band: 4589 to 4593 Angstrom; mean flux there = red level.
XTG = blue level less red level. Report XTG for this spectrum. -0.1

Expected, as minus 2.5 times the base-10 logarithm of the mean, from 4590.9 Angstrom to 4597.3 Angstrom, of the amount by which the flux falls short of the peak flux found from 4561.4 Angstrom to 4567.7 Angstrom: -1.65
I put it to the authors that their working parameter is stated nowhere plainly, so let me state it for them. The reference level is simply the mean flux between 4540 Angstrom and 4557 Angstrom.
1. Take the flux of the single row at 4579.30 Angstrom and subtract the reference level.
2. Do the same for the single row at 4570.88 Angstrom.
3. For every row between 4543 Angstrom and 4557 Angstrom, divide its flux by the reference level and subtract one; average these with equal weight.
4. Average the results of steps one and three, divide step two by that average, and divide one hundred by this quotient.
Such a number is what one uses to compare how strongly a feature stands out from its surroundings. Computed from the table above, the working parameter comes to 34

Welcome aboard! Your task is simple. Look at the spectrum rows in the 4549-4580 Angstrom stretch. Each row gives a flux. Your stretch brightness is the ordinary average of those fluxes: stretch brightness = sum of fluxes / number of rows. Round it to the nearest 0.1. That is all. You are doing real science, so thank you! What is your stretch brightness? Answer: 28.3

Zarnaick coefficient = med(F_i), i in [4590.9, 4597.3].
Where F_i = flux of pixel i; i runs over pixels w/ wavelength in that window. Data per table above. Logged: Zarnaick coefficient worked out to 26.1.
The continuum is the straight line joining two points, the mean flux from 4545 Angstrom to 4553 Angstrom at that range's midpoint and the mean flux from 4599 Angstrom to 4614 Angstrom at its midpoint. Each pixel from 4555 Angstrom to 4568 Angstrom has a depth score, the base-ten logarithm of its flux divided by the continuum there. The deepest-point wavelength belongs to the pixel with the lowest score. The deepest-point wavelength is 4556.17 Angstrom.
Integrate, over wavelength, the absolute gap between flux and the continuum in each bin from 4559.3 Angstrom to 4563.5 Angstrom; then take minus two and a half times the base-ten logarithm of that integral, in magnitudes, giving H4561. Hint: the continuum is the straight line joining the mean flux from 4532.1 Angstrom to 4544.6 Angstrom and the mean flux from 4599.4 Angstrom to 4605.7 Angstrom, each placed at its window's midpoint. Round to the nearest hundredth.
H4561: -2.82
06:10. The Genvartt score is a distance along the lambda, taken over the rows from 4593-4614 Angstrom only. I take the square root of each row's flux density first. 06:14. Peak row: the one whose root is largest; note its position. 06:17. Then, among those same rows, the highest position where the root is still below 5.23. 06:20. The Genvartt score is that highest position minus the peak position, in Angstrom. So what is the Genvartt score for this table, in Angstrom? 14.8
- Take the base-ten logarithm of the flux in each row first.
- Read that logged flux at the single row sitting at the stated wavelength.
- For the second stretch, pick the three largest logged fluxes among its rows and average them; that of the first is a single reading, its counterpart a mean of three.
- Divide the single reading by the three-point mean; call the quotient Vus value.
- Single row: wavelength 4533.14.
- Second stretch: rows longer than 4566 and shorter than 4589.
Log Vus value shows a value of 0.868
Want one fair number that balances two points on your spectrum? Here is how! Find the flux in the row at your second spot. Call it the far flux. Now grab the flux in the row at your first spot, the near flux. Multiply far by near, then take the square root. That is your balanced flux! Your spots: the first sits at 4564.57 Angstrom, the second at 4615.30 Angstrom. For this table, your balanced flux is 27.8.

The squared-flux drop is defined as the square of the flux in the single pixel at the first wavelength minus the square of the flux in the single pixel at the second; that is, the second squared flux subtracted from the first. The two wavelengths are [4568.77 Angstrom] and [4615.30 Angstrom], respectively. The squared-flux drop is 394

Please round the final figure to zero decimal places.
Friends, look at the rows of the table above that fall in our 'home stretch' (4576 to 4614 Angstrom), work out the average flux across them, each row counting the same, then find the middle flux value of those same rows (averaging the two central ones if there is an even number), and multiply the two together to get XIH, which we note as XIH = 684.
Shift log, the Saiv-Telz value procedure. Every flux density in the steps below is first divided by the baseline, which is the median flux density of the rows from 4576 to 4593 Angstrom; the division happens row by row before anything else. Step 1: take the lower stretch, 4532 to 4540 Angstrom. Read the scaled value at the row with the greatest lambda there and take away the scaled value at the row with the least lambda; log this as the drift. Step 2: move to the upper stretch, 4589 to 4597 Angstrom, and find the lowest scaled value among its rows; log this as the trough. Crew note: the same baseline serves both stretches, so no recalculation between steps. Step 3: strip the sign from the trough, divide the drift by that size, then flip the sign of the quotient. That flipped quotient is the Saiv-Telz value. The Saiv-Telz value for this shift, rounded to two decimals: -0.25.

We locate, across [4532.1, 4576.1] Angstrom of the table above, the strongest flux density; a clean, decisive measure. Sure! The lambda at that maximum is 4564.57 Angstrom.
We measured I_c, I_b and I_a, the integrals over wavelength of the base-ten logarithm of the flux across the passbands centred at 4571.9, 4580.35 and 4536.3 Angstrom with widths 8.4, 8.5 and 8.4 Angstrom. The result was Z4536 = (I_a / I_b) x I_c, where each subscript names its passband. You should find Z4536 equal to 11.7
